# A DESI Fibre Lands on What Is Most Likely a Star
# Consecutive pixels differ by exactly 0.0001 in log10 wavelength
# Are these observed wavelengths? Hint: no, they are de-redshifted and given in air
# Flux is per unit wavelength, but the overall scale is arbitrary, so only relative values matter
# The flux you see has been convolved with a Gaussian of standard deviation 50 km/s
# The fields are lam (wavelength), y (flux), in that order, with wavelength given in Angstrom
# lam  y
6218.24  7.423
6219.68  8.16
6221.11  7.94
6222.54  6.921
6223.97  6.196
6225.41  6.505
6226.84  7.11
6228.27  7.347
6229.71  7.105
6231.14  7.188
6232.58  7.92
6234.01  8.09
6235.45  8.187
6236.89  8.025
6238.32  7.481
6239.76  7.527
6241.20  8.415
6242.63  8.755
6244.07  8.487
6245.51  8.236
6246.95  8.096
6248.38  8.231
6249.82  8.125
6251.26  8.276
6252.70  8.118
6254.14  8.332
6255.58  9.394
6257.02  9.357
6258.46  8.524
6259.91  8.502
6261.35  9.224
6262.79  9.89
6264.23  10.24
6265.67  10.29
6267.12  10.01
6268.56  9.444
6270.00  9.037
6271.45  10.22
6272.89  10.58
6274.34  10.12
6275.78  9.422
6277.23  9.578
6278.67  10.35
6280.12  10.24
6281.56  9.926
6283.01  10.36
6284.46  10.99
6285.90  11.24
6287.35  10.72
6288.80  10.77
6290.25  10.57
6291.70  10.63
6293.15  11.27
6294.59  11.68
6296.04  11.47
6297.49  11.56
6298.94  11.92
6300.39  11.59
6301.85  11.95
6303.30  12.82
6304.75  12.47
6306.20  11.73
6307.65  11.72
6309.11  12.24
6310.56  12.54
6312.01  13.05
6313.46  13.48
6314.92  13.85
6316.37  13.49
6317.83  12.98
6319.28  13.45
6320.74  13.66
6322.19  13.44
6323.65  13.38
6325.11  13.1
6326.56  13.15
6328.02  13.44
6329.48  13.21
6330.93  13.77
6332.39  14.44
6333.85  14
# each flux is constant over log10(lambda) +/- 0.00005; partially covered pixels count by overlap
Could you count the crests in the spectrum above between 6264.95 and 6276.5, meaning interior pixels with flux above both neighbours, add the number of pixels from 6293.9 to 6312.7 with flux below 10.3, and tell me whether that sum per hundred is 0.01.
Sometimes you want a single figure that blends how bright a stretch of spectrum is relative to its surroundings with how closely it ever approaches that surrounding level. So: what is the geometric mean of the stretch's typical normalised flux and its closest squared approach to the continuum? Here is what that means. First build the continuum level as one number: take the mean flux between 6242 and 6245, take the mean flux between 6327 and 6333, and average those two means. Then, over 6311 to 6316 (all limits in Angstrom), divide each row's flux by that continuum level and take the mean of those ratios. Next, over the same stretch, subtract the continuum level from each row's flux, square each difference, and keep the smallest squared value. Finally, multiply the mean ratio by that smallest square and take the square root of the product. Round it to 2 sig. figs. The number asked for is 2.1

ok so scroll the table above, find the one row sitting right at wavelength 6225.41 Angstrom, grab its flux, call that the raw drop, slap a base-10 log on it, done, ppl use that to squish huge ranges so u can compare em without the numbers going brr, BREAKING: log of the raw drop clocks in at 0.81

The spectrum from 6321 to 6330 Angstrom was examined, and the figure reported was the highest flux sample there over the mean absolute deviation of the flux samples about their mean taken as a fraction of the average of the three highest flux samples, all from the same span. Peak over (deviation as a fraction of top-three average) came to 1353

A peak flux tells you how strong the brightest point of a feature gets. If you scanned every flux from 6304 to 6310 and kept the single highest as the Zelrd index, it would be 12.47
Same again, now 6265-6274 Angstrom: 10.58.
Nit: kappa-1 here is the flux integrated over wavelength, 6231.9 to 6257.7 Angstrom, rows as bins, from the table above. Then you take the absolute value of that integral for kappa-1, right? 214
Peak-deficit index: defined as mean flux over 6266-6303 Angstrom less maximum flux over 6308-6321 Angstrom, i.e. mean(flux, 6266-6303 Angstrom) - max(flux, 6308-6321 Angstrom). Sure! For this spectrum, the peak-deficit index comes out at -3.2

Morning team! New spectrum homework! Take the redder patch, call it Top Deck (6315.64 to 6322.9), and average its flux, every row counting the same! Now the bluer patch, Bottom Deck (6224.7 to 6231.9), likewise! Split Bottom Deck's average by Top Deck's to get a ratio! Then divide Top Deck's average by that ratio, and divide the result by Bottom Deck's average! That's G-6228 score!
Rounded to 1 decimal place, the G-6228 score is 3.6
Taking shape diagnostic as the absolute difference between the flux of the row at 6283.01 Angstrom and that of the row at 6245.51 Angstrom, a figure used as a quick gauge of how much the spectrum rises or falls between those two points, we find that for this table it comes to 2.1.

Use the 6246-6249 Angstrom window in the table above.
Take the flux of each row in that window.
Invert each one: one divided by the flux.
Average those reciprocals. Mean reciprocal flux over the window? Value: 0.12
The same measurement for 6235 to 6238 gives 0.12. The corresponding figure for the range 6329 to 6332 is 0.07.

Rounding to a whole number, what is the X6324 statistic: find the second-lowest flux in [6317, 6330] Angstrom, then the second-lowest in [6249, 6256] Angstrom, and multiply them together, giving 106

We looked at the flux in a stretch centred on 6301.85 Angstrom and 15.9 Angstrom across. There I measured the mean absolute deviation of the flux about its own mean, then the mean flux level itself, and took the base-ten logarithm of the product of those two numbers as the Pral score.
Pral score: 0.59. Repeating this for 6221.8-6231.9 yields 0.34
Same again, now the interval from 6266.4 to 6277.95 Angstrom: 0.63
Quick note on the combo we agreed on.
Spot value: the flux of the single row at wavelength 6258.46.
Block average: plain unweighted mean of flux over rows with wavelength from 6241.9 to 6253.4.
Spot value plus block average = 16.8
